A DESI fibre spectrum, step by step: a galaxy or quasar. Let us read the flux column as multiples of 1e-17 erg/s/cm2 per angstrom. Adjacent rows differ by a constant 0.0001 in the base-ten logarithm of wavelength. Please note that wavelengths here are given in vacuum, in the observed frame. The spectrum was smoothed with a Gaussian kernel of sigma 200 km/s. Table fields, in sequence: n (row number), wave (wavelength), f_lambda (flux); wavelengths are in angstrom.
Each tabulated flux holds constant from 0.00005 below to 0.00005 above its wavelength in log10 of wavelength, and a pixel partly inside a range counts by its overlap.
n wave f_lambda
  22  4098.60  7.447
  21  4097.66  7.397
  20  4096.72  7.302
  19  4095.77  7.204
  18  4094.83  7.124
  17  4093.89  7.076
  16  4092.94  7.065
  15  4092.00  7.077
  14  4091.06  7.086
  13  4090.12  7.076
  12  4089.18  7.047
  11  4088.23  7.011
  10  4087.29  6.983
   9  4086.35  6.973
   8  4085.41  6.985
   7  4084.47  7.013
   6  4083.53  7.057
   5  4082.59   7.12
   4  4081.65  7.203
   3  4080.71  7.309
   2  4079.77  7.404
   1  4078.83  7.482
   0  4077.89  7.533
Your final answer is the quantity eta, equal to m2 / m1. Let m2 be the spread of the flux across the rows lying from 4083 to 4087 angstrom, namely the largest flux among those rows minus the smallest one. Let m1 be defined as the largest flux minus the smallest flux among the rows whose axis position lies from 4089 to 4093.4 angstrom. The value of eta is 2.2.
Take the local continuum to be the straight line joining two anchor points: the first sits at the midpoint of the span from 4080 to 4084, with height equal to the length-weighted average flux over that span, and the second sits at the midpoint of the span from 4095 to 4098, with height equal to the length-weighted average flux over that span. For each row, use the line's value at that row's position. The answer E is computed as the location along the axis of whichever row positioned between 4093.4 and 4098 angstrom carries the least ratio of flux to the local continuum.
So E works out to 4093.89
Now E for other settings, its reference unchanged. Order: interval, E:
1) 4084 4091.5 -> 4086.35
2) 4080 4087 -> 4086.35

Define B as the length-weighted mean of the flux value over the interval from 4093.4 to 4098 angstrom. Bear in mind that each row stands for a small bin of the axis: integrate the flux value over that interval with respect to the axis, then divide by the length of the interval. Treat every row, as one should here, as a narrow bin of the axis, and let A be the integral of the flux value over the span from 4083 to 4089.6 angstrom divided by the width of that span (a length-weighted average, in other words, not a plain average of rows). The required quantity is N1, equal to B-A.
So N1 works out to 0.20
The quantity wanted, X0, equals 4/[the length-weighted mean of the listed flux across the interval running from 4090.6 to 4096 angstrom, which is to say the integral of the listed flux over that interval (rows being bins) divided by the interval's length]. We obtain 0.563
